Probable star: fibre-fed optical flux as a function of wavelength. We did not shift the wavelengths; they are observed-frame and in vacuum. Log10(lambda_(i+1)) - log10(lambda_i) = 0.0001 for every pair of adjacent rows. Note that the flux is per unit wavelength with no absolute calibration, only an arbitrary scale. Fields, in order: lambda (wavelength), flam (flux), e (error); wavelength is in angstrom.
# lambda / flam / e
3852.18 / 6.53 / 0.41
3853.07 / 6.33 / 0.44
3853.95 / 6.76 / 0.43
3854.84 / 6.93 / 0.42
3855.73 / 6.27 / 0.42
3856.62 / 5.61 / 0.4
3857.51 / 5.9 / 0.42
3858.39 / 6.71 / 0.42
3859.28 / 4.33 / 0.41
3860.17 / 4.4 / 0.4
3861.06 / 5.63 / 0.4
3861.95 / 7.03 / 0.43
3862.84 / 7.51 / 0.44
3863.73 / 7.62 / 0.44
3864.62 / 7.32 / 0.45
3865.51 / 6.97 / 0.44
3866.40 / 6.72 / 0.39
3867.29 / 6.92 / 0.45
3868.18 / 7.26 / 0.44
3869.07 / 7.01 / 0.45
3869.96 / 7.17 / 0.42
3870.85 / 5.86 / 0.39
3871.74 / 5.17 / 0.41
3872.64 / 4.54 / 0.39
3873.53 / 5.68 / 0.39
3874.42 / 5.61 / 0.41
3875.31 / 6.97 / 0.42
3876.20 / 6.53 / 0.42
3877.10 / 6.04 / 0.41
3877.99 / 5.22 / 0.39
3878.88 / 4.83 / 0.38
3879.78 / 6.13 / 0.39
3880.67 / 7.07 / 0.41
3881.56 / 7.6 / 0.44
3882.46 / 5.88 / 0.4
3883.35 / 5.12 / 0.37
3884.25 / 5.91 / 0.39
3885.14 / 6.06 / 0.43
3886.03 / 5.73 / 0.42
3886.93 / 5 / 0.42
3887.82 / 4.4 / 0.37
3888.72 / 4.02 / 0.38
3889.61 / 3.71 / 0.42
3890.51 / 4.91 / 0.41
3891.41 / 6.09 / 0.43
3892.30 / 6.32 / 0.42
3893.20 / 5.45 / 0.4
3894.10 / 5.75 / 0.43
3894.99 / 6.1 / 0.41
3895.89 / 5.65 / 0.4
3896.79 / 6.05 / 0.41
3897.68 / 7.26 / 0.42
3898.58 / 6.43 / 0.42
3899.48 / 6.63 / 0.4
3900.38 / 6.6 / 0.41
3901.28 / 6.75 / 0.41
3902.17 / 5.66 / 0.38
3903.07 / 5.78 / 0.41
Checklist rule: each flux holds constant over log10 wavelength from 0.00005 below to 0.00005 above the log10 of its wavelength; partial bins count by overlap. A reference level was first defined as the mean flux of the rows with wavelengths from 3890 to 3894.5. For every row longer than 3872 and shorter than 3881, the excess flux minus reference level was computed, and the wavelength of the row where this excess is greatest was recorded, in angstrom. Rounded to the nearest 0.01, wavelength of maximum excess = 3880.67 angstrom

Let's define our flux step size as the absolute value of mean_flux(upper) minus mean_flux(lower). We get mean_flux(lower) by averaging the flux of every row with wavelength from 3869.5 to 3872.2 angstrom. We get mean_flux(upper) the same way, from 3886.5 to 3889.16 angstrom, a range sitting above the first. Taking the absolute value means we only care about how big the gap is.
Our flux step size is 1.6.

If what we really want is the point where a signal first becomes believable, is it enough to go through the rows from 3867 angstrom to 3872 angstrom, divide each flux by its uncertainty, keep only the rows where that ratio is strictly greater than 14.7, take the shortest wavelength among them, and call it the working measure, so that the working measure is 3867.29 angstrom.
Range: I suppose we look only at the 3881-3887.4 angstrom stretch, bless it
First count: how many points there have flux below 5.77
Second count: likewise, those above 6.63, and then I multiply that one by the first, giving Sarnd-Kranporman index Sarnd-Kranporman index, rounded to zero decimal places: 3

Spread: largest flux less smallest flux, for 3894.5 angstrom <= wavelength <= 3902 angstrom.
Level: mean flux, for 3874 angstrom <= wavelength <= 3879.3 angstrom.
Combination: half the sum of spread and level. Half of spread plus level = 3.74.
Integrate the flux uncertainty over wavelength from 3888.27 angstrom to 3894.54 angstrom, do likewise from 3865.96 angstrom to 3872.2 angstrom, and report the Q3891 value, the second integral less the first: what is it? 0.04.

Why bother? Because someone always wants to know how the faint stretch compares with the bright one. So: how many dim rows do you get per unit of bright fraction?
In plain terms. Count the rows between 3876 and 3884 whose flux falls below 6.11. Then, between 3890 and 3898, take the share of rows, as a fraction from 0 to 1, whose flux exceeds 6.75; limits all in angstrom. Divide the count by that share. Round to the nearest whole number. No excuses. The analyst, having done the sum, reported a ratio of 45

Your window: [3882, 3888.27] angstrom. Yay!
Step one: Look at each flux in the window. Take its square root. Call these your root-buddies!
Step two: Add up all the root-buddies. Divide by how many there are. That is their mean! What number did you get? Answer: 2.33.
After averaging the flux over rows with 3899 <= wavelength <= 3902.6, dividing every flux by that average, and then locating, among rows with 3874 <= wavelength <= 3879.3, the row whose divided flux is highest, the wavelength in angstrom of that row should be 3875.31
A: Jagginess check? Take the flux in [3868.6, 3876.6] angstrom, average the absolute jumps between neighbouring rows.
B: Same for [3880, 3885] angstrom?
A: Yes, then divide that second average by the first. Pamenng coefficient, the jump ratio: 1.3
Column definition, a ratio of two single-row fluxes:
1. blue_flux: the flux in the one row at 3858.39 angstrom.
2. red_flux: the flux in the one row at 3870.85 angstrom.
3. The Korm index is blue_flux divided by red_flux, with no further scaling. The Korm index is 1.15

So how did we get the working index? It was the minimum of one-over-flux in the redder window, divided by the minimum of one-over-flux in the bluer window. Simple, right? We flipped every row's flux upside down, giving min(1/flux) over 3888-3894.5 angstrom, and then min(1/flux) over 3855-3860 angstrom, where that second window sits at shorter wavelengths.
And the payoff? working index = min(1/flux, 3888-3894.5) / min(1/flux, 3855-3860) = 1.06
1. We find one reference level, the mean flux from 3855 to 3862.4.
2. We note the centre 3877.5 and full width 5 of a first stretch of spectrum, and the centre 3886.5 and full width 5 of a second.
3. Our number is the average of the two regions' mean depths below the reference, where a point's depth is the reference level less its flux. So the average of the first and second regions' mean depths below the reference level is 0.2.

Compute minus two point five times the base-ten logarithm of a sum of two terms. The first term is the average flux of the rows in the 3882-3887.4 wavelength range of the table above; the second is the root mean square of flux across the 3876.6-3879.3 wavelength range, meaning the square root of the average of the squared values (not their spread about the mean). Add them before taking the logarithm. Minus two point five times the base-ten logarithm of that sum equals -2.60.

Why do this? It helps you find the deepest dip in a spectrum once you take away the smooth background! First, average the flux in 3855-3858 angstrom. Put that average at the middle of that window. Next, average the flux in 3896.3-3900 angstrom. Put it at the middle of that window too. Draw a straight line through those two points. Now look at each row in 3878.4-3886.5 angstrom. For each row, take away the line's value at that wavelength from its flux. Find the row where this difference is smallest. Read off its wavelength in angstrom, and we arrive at 3878.88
